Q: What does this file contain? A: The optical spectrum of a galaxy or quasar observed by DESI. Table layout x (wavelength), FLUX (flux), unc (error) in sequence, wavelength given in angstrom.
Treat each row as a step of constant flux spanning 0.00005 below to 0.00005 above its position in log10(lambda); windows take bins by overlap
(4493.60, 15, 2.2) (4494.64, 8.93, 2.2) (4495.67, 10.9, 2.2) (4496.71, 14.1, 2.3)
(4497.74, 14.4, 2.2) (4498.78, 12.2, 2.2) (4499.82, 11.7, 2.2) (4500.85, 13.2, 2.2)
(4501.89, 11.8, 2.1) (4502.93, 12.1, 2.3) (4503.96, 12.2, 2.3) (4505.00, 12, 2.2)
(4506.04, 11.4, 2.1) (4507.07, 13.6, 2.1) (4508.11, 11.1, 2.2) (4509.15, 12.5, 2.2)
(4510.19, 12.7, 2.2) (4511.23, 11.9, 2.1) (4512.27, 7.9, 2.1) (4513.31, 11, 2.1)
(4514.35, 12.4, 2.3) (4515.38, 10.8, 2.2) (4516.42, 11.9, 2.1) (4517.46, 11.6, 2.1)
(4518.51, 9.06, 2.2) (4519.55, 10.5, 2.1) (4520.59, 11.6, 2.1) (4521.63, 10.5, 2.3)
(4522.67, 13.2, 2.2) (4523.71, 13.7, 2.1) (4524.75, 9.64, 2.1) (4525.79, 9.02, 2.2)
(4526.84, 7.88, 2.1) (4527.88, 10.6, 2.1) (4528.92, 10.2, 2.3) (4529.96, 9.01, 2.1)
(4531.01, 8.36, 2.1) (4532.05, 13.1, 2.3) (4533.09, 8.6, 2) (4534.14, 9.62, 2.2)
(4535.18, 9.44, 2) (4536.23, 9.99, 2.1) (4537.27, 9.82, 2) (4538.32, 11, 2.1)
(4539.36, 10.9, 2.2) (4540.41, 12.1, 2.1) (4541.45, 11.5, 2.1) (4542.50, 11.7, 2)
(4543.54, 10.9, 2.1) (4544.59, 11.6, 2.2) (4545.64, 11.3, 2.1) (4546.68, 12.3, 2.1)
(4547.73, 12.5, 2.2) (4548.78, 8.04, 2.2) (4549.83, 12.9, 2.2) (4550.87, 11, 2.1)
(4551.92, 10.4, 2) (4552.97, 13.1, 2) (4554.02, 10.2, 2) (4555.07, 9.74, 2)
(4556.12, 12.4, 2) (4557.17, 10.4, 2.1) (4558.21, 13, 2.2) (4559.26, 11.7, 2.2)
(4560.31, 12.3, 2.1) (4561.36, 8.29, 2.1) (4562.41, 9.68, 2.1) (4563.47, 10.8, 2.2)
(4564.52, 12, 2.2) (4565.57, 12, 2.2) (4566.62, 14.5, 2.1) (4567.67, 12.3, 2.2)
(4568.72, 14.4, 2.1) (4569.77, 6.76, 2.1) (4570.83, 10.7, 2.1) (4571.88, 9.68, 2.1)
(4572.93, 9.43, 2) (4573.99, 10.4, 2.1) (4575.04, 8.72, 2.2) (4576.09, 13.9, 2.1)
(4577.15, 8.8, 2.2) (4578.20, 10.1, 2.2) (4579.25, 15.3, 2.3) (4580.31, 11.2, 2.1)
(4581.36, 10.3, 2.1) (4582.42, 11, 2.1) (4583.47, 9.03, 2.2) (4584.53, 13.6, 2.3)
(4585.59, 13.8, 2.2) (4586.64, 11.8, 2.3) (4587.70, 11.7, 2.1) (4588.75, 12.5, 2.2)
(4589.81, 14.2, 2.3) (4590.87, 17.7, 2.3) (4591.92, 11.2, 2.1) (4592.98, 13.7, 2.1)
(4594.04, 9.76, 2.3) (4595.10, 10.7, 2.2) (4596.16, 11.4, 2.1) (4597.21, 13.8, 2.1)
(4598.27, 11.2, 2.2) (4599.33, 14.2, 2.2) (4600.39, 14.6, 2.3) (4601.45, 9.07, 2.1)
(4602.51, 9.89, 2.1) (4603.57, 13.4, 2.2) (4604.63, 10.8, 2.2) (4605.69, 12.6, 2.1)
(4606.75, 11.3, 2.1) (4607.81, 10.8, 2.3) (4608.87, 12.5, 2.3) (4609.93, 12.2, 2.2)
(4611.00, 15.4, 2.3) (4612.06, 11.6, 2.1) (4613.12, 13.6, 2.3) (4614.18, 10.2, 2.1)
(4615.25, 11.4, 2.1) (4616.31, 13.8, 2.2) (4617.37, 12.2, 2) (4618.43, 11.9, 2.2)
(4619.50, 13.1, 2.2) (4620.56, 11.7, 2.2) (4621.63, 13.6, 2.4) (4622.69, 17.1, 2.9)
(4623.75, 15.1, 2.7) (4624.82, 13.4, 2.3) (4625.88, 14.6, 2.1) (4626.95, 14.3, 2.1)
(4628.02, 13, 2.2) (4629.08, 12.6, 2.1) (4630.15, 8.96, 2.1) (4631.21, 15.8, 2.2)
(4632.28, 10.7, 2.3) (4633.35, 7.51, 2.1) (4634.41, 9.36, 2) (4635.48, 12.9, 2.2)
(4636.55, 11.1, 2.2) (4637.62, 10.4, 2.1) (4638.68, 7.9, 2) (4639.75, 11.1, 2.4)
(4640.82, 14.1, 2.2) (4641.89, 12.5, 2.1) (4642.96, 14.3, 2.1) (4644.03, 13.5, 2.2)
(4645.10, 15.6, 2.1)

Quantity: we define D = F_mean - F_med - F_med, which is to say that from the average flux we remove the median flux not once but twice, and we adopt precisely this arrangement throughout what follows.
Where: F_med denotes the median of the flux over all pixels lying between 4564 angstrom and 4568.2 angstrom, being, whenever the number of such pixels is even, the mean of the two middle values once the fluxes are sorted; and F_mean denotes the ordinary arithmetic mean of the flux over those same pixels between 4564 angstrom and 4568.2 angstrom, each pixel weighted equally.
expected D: -11.6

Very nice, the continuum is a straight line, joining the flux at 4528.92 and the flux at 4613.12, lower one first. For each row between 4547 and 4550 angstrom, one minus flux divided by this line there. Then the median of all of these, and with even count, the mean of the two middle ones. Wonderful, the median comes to -0.14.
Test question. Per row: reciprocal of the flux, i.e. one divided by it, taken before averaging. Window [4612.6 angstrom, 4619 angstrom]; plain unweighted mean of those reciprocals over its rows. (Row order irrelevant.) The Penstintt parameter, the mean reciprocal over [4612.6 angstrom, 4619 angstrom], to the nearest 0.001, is 0.083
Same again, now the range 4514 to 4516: 0.087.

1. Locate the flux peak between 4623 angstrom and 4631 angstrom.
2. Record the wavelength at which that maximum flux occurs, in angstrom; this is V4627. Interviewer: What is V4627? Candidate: 4623.75 angstrom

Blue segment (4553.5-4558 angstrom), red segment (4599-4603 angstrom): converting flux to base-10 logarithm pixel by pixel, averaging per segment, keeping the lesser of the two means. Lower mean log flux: 1.03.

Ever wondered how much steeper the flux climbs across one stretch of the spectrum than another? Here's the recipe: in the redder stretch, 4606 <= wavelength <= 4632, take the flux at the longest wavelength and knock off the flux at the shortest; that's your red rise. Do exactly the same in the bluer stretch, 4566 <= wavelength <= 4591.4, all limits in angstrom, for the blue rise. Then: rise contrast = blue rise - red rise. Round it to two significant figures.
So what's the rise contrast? -1.3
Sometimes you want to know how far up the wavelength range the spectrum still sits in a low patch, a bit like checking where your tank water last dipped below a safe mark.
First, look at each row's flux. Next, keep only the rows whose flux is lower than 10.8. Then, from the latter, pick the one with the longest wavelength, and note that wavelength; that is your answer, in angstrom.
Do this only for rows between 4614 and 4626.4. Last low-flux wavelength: 4614.18 angstrom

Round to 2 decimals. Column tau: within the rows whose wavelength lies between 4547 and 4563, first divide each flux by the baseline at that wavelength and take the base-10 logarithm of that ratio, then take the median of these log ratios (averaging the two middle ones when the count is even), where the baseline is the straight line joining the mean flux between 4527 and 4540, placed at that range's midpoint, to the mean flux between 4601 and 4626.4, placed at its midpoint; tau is 0.02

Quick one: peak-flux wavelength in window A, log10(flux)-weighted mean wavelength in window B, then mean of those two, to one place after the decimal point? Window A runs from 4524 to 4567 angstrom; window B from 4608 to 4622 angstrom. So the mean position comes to 4590.9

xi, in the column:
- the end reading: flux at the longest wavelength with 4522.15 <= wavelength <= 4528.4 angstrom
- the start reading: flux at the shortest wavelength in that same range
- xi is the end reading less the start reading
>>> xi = -3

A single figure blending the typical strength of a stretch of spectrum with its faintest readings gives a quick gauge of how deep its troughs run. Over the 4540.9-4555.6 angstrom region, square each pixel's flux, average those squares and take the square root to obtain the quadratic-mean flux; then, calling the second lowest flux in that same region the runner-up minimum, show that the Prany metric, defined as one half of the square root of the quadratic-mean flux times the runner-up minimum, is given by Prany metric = 5.25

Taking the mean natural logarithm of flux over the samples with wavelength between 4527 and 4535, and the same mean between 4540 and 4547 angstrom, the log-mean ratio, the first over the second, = 0.93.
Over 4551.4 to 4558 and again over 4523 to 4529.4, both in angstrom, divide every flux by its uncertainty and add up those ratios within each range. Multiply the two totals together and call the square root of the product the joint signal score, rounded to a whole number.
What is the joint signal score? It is 31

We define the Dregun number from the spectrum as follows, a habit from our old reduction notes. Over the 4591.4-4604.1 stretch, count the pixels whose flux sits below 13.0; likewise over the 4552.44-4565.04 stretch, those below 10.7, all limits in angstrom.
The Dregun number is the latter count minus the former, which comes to -2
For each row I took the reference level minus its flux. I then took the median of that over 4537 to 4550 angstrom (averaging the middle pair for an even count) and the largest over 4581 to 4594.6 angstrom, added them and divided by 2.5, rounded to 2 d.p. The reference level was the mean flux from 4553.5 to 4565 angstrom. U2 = 0.55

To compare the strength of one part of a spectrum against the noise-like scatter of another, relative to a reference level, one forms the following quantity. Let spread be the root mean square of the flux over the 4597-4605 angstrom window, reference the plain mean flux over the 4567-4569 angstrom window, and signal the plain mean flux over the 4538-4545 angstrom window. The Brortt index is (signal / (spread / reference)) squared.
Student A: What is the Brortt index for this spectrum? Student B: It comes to 153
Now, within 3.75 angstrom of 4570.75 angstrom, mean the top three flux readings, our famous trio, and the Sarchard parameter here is 12.5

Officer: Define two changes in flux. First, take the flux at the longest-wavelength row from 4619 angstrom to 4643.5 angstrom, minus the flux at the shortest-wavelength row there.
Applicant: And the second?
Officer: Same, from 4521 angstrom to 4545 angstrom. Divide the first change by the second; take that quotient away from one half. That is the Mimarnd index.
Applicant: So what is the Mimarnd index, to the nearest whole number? -1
